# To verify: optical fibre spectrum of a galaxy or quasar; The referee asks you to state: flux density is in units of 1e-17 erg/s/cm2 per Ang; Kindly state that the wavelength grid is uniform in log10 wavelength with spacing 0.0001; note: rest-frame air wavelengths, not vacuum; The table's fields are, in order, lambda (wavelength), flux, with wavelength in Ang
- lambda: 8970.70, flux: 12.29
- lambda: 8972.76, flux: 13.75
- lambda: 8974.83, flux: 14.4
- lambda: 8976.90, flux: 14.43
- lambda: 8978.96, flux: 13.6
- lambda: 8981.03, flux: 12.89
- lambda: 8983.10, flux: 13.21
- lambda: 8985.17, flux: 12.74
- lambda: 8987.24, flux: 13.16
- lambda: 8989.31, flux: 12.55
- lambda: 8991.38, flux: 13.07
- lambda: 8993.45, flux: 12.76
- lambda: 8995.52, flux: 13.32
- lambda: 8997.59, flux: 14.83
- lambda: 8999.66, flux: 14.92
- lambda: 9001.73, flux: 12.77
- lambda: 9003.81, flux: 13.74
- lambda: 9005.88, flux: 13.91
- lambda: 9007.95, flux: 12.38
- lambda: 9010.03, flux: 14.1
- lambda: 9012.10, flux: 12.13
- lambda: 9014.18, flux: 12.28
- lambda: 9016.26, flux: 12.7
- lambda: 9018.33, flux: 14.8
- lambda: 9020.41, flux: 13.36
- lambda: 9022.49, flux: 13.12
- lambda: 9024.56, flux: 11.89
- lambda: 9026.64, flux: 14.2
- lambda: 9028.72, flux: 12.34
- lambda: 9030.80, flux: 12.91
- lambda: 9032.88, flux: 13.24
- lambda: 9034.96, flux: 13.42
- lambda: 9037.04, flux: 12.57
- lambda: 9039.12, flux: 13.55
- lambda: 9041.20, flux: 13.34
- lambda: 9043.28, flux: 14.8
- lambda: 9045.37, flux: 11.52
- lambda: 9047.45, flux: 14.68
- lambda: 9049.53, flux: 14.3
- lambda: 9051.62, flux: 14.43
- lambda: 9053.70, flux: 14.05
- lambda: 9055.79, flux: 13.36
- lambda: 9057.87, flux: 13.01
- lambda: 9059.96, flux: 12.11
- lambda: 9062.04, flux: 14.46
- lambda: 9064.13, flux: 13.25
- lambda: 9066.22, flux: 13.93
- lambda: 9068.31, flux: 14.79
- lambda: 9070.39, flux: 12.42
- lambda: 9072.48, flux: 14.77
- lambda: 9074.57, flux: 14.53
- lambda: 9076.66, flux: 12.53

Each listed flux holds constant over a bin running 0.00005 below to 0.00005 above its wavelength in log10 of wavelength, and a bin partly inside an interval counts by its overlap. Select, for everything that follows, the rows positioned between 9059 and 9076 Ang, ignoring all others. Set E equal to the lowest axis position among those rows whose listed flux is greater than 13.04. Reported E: 9062.04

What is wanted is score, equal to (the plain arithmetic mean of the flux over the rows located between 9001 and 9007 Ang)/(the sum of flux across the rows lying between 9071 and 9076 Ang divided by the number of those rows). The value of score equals 0.92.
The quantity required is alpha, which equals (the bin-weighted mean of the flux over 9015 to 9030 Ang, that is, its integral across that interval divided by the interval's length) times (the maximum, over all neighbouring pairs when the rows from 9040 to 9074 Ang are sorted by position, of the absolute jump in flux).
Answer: 43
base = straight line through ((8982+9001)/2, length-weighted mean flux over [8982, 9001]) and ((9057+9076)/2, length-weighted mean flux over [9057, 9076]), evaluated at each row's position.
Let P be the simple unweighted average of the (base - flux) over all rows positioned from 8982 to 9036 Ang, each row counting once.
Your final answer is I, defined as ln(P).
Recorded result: -1.47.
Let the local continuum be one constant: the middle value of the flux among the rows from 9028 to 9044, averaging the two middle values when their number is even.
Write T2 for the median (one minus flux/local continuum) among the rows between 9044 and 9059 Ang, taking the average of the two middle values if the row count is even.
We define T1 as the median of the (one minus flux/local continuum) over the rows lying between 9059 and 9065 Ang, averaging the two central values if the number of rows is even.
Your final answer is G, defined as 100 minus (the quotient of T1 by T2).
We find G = 100.1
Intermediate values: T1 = 0.003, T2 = -0.06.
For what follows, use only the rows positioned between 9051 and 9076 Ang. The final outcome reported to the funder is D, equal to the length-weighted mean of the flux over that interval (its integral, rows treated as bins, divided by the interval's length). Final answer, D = 13.7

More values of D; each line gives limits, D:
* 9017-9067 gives 13.4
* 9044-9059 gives 13.6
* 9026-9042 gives 13.2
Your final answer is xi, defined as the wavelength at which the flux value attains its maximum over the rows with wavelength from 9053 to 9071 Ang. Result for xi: 9068.31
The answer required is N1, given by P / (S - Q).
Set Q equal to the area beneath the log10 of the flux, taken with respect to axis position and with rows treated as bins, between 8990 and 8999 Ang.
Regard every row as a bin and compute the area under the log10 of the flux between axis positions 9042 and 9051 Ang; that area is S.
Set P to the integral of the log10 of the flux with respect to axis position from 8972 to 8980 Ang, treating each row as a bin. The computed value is 133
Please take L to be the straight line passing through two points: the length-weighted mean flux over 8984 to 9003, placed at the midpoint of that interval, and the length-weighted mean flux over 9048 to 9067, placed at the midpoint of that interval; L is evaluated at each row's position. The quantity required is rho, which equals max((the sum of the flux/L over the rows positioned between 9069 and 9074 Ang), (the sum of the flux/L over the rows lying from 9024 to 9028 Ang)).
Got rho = 1.98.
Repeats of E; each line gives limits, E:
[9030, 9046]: 9032.88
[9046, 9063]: 9047.45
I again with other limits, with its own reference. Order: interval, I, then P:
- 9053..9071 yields -1.74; 0.18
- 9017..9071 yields -1.99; 0.14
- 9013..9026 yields -0.75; 0.47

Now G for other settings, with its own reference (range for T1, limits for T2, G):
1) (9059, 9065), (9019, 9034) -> 99.8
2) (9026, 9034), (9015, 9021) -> 103.1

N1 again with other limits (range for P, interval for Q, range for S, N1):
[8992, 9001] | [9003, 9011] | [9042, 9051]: 9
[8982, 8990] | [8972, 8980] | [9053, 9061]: -36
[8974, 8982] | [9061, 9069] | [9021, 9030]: 11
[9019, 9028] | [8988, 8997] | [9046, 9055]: 30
